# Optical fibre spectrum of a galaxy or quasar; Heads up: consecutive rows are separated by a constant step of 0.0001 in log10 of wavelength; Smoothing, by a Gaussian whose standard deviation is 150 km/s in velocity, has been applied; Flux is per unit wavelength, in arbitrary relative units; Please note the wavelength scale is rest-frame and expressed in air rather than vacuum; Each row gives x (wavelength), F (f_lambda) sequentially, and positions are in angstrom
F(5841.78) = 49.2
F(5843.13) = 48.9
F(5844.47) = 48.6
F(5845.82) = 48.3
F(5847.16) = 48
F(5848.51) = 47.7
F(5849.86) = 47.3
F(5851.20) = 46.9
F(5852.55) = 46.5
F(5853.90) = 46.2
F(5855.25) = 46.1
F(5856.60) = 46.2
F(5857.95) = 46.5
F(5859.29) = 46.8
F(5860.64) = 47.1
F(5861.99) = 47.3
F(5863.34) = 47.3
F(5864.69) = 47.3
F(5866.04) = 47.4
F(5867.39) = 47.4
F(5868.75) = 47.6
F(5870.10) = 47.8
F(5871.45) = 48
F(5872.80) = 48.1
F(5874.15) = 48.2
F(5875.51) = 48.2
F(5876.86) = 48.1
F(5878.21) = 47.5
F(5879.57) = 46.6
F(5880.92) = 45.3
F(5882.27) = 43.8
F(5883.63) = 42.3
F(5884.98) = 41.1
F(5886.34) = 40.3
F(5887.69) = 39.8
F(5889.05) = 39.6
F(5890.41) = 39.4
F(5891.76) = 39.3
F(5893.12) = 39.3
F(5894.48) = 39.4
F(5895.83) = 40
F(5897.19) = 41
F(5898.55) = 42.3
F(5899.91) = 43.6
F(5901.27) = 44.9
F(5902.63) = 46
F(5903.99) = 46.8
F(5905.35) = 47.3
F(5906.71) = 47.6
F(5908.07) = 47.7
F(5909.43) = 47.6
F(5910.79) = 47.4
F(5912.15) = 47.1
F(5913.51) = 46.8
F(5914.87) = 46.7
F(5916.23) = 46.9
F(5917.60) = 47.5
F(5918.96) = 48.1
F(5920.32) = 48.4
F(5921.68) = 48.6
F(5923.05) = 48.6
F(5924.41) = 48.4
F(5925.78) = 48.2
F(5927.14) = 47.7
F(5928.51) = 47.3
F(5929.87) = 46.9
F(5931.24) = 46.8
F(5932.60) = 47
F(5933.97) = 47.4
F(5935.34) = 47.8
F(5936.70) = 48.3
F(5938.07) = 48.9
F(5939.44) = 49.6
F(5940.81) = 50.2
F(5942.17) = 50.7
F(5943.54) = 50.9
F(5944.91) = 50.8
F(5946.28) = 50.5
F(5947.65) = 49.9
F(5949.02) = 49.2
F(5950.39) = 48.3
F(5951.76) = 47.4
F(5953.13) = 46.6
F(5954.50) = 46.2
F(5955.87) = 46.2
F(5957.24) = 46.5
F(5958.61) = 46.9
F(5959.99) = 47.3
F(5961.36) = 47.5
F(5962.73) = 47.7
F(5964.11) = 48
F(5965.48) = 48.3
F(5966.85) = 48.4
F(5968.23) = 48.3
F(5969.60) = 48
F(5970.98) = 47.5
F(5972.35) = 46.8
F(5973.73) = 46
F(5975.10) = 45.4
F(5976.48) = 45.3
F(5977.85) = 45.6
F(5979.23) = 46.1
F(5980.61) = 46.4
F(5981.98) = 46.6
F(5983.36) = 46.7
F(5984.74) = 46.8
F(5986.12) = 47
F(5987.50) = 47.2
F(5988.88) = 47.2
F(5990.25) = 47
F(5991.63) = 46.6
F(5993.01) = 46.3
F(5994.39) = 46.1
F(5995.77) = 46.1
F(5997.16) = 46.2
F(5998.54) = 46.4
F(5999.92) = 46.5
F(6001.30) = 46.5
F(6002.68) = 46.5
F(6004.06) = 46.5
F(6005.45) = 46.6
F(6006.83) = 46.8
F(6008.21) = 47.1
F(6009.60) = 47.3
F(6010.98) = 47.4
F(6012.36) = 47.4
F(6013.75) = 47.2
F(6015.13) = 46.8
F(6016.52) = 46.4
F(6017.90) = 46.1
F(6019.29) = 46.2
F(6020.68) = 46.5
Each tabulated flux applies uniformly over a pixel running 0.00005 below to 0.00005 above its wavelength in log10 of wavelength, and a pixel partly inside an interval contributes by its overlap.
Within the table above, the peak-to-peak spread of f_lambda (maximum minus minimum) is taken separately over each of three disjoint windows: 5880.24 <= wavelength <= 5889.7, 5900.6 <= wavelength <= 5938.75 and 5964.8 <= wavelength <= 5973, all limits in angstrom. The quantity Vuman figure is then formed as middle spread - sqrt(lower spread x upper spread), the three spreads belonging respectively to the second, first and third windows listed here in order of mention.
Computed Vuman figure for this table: 1.0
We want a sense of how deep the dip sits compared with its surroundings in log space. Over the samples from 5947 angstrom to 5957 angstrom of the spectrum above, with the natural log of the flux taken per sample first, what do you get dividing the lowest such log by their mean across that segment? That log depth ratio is 0.992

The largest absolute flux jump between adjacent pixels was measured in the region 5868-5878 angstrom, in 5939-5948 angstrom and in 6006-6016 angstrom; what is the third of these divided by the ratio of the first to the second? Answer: 1.2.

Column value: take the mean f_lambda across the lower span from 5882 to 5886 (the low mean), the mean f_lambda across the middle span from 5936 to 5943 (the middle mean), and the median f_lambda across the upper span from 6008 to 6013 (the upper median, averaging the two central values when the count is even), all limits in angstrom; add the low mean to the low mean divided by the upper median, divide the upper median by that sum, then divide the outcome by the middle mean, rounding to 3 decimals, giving 0.022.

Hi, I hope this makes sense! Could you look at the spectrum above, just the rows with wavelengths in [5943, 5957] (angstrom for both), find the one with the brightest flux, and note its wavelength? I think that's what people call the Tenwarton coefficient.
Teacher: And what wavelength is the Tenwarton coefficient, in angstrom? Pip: 5943.54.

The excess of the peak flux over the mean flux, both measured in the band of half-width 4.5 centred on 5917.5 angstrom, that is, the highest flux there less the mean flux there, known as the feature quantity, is 1.03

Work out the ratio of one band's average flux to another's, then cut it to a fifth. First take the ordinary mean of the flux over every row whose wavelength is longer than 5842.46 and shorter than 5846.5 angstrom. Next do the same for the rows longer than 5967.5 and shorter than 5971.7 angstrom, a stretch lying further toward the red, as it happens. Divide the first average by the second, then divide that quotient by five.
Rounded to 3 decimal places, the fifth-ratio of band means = 0.203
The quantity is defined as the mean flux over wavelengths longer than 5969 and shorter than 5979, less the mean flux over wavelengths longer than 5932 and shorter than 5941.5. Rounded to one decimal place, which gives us -2.1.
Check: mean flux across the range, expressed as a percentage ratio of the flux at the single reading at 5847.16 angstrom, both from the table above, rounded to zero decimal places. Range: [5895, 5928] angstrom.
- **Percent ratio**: 97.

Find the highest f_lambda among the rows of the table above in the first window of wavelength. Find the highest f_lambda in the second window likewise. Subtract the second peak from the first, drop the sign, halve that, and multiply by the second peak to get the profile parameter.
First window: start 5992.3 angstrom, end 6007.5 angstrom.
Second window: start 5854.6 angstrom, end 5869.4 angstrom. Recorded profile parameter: 19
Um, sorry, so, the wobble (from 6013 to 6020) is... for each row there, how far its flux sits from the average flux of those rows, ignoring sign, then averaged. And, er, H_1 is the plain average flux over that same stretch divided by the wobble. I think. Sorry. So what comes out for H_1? 126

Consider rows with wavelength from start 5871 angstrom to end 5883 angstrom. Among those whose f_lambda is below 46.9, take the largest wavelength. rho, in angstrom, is 5882.27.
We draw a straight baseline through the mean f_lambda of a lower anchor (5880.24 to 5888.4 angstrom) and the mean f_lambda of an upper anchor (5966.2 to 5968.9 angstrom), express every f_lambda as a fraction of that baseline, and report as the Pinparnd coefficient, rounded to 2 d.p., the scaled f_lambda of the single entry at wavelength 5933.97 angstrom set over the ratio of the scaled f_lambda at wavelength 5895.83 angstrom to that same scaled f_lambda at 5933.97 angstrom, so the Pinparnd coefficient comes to 1.15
